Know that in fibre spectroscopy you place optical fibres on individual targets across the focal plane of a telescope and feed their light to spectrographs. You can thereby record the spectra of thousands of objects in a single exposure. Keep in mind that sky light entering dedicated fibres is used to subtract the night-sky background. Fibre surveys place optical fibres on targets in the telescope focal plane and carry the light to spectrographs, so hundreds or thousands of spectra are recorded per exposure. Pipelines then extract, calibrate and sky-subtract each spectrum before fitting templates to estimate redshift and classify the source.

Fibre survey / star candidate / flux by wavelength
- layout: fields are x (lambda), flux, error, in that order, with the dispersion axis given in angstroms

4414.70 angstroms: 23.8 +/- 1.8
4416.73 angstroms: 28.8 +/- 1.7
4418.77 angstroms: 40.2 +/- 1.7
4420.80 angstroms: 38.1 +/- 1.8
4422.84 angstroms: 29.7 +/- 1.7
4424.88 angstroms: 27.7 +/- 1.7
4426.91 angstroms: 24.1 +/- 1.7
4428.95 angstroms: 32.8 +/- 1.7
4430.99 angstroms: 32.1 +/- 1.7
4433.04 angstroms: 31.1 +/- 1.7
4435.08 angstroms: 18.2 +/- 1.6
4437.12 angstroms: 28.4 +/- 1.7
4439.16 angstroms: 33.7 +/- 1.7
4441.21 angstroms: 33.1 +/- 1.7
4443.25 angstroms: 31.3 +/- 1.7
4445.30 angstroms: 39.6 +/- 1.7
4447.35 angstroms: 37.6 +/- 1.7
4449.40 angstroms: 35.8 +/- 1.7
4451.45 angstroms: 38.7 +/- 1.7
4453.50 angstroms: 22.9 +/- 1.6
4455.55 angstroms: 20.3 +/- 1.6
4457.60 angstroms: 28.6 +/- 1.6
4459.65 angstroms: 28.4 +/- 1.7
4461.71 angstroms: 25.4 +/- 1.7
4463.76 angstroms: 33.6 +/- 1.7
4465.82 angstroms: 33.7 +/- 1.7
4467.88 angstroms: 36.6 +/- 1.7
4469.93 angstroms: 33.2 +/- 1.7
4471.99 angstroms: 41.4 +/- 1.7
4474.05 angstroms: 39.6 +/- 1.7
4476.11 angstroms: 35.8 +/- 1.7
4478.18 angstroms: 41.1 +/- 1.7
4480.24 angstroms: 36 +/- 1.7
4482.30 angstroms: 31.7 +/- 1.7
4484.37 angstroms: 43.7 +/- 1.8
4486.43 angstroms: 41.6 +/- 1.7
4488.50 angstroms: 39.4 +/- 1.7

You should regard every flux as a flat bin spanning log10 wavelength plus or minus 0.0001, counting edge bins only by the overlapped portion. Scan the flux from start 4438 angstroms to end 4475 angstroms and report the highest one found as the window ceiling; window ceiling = 41.4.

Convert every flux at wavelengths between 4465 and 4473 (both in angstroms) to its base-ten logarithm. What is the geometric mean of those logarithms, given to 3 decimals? 1.557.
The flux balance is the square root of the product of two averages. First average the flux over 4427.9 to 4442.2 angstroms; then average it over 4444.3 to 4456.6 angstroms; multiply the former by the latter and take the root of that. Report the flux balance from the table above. 31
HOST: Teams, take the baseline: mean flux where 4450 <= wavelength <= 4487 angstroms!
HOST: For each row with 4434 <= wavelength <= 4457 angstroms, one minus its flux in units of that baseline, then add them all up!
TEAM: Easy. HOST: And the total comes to 1.0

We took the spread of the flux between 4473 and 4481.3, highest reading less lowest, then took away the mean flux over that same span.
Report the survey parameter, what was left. -33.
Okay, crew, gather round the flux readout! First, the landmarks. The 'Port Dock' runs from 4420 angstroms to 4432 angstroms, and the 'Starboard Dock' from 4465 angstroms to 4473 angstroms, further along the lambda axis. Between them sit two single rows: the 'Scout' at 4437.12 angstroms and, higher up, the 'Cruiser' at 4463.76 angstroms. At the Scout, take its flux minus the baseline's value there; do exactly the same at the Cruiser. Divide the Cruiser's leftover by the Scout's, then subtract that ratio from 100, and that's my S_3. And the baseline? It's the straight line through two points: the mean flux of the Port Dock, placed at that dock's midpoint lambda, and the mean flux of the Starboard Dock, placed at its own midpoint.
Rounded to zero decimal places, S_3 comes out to 99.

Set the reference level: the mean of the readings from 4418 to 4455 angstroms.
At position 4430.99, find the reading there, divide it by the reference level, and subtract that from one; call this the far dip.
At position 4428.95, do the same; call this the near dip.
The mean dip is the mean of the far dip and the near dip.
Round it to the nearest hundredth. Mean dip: -0.02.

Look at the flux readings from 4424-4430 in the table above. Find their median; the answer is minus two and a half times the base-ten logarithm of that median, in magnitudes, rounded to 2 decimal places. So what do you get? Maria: -3.61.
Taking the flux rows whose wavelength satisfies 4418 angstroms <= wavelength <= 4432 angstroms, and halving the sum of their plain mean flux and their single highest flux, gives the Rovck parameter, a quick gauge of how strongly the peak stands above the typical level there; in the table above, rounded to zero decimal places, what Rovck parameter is 36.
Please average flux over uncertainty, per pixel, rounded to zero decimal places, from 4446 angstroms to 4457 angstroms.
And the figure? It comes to 19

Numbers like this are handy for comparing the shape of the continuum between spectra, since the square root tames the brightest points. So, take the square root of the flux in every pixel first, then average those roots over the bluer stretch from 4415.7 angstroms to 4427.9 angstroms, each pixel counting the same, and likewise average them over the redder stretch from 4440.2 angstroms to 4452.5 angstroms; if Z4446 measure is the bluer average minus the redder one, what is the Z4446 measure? -0.41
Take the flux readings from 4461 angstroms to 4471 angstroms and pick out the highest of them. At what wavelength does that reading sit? 4467.88 angstroms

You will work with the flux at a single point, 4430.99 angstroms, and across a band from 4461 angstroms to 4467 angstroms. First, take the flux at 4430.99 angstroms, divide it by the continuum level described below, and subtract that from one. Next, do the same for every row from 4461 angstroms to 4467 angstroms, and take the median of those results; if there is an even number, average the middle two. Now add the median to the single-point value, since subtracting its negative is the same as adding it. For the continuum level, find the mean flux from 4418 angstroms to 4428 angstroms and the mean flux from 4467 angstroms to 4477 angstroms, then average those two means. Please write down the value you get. 0.10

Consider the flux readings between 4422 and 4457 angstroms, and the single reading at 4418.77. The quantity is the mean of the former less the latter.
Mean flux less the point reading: -10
